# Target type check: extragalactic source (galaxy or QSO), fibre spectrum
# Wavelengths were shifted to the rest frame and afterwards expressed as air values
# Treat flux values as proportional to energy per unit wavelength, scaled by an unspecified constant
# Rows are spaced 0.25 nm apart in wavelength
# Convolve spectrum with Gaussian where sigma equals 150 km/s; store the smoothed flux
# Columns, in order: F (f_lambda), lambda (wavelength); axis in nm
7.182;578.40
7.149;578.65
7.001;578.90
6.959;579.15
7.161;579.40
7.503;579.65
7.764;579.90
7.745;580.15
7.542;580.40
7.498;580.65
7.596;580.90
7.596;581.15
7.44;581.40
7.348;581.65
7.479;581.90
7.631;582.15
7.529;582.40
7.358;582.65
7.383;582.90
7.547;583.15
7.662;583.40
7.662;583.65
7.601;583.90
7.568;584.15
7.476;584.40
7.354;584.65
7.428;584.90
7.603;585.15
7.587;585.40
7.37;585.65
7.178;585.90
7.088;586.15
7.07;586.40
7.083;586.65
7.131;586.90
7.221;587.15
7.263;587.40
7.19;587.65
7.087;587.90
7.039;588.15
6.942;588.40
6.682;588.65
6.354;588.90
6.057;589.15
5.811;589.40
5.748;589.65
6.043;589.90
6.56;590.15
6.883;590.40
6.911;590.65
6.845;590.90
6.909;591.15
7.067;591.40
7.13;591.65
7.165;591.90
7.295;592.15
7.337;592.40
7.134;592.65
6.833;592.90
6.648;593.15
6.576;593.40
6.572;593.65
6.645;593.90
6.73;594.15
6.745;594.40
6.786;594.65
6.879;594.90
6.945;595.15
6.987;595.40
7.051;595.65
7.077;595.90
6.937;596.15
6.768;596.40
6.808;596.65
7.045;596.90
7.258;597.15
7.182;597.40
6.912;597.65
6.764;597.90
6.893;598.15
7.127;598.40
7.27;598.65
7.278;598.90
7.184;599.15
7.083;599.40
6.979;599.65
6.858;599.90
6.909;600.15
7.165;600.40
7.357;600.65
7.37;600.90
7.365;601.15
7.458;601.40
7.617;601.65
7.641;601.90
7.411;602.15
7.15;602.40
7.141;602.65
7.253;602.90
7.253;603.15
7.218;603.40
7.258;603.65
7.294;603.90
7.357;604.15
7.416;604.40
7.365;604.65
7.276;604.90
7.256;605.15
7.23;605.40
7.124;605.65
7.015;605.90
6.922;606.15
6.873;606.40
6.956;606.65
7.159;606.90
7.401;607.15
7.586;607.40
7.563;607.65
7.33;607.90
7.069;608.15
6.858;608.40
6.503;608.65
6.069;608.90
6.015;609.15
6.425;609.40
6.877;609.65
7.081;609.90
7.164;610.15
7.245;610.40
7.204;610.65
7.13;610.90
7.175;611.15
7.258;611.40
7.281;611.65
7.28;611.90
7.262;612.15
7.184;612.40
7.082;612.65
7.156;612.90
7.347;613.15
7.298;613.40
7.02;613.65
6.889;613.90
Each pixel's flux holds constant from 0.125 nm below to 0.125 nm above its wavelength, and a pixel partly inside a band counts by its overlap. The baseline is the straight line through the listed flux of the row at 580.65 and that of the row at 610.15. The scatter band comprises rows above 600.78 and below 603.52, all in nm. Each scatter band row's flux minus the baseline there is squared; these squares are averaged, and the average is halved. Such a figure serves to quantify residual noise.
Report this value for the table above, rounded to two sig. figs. 0.017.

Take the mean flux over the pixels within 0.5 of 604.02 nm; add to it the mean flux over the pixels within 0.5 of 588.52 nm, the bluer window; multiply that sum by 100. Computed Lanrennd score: 1409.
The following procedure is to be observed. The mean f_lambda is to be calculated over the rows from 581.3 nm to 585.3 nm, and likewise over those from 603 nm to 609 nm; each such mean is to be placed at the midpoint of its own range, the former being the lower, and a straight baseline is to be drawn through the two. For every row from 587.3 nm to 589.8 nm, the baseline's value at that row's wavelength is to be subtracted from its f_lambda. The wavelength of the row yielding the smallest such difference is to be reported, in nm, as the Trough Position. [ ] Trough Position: 589.65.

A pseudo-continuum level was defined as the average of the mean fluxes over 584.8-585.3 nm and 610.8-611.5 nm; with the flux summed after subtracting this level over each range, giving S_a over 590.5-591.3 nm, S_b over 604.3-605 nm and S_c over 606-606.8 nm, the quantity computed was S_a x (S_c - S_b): 1.8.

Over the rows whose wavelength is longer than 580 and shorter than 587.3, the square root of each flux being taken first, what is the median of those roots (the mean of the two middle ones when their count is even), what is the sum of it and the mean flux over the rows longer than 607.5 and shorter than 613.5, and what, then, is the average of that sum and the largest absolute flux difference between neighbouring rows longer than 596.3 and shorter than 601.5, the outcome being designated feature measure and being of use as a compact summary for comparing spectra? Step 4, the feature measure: 5.02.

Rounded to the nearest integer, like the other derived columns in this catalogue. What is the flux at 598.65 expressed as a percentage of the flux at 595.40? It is 104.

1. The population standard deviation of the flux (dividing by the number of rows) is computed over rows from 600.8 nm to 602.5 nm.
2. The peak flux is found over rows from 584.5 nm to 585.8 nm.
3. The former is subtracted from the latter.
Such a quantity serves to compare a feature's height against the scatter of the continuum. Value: 7.45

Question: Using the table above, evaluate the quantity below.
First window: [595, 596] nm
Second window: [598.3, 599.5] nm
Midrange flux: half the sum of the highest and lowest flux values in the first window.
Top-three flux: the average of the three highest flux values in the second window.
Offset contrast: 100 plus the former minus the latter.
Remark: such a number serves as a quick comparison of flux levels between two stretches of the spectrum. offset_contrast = 99.8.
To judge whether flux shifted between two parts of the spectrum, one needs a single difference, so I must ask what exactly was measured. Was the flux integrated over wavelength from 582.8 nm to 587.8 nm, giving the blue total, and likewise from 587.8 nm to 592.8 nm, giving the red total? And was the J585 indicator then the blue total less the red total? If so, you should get 3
